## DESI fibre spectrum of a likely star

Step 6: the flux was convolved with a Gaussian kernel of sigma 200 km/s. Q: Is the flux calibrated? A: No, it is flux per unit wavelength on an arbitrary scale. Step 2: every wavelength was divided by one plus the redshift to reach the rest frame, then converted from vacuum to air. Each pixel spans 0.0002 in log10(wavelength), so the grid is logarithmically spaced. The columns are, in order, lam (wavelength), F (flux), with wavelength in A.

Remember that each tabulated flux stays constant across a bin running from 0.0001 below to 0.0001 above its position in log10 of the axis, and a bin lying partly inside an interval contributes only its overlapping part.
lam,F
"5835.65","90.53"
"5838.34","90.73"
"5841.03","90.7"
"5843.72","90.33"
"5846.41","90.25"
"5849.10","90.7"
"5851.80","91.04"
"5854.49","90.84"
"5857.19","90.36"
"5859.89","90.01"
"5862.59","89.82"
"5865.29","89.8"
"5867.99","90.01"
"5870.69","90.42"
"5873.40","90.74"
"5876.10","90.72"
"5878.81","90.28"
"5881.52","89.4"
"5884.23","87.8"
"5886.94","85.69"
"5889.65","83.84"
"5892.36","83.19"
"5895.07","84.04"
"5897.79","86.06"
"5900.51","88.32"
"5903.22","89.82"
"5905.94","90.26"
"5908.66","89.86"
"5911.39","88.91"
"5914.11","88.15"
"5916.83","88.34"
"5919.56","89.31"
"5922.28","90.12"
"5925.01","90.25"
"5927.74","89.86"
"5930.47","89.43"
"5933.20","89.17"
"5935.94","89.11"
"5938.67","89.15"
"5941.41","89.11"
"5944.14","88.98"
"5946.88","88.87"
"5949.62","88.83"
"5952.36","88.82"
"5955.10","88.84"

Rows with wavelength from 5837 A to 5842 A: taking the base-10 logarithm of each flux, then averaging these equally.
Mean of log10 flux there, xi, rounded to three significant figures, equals 1.96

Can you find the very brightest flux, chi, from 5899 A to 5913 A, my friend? 90.26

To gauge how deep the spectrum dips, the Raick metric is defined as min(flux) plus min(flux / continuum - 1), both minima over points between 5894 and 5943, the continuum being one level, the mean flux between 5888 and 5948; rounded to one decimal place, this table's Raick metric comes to 84.0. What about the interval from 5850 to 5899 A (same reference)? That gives 83.1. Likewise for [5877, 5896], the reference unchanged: 83.1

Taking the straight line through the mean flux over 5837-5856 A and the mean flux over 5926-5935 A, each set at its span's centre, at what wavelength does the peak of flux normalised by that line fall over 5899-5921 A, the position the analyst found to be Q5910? 5905.94 A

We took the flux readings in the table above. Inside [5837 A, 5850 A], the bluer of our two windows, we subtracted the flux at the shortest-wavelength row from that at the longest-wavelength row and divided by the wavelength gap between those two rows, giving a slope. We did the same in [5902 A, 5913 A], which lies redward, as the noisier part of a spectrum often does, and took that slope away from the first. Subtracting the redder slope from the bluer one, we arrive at 0.11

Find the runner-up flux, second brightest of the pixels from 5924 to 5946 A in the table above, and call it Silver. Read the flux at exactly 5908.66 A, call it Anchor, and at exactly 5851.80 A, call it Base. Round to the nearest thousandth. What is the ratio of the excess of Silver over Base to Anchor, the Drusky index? -0.013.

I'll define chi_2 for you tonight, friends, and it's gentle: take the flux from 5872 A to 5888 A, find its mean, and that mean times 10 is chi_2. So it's 891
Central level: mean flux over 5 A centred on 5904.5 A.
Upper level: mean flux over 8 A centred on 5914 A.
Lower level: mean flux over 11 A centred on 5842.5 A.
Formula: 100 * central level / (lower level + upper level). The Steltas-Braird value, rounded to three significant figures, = 50.3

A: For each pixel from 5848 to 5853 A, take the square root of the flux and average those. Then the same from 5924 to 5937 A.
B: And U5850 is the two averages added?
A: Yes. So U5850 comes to 19.0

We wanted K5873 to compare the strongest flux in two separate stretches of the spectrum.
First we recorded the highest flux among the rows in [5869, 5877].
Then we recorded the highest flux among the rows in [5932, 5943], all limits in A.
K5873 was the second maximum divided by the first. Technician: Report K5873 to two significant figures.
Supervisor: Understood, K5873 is 0.98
